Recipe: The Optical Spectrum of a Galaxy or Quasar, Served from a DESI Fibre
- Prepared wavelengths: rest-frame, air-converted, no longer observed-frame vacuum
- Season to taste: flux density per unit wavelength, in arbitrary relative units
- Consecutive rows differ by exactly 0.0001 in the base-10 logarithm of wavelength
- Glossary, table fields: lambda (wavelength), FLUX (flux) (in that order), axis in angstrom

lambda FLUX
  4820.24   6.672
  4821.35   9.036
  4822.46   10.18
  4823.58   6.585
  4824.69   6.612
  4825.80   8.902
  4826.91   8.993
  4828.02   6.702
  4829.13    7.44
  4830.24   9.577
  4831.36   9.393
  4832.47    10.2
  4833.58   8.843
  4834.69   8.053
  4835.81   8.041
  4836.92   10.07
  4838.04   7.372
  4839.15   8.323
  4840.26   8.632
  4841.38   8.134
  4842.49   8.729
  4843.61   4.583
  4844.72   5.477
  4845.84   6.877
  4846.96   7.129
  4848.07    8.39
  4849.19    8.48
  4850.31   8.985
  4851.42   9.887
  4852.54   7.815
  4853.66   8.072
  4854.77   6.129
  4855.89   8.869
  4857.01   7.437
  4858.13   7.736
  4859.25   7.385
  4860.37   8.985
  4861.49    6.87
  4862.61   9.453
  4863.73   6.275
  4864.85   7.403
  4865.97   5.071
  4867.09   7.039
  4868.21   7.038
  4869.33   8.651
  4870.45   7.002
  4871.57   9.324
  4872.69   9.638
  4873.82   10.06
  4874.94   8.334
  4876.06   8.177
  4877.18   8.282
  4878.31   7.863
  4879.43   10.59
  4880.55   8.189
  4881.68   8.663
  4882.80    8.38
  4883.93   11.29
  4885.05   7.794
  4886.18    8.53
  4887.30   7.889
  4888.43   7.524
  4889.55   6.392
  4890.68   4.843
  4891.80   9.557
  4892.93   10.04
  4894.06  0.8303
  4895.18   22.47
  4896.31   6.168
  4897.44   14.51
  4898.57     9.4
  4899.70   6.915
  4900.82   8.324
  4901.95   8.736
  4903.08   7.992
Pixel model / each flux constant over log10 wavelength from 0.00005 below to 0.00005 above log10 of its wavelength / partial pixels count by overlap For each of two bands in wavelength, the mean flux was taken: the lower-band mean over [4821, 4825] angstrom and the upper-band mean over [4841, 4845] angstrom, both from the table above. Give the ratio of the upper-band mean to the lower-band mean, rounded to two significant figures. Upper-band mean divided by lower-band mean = 0.83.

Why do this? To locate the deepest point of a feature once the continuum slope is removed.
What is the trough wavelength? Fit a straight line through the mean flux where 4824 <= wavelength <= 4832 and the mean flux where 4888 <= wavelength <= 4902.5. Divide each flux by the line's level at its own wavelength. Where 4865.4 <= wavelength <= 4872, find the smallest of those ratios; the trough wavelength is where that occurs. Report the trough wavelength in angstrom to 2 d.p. 4865.97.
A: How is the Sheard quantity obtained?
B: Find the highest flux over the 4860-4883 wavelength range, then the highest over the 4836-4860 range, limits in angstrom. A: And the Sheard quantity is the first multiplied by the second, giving 107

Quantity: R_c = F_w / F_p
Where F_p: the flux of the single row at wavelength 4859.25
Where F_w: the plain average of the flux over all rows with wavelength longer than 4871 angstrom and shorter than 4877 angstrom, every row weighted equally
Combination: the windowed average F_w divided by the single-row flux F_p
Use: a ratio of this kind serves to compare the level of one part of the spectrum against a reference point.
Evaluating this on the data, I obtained 1.23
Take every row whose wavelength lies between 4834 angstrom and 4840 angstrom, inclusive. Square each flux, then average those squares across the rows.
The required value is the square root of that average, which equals 8.4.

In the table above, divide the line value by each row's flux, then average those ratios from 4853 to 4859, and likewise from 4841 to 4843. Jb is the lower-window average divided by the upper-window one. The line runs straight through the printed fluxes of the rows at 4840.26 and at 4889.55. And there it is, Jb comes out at 1.0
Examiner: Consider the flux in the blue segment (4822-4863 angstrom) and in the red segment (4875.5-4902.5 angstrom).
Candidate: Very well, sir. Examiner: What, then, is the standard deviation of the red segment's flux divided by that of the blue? 2.9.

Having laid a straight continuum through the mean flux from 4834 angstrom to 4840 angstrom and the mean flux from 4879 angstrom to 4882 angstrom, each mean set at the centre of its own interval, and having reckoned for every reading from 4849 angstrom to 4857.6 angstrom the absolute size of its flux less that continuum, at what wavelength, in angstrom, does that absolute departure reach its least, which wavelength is 4849.19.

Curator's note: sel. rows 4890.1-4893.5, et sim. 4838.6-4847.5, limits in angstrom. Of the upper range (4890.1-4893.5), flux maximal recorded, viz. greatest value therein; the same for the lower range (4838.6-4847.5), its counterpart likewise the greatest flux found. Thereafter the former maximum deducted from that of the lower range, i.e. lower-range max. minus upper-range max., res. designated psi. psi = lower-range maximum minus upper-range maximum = -1.3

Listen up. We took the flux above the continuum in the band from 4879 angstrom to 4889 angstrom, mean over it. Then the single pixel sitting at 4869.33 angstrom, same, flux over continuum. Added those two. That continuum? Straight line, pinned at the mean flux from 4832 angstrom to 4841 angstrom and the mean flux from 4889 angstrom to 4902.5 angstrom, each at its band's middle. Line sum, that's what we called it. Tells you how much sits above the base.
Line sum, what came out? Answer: -0.4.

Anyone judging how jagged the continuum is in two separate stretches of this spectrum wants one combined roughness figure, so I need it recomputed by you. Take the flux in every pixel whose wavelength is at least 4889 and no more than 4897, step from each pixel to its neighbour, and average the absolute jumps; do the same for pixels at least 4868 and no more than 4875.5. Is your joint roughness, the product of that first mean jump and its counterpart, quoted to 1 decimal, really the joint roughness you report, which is 12.0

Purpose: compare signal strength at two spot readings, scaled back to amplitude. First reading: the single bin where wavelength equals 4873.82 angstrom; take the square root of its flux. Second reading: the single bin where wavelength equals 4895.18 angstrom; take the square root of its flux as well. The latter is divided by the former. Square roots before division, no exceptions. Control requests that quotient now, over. 1.49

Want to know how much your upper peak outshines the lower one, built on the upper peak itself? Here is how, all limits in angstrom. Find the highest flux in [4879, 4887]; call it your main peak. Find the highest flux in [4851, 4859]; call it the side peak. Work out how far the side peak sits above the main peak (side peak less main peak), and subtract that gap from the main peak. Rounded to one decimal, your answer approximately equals 12.7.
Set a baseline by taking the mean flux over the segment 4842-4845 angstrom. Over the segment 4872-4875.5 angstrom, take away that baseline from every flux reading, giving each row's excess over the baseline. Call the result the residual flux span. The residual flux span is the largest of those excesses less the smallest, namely 1.7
